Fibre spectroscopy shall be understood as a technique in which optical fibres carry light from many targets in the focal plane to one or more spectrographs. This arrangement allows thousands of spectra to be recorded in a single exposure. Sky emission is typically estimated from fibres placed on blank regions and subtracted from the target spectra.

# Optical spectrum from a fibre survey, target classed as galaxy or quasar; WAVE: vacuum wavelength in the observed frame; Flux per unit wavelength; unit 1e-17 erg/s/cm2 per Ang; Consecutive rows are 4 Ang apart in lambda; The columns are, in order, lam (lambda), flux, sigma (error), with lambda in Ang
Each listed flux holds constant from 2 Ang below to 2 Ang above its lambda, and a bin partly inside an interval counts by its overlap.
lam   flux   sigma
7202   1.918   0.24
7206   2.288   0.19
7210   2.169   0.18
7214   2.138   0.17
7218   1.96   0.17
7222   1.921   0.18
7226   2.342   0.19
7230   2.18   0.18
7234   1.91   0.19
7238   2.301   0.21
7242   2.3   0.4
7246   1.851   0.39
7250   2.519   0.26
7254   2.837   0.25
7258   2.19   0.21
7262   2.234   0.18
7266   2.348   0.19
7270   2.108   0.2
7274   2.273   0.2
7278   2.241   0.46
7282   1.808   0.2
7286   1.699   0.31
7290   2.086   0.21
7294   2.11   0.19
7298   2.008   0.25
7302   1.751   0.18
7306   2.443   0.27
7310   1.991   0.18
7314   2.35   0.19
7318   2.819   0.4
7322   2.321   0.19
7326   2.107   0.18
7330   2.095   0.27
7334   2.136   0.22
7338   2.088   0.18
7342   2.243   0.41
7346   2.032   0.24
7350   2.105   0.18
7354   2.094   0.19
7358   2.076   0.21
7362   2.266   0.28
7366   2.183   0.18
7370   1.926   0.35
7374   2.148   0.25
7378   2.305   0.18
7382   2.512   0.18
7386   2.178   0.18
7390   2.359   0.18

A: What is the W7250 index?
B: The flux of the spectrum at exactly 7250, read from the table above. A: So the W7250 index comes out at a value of 2.519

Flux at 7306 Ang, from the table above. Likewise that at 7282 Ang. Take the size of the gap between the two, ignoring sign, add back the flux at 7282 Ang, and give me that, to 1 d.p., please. 2.4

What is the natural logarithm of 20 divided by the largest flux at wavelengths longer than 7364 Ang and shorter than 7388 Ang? 2.07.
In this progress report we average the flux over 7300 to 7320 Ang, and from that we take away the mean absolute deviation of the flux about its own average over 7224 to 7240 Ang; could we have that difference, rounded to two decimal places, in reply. 2.13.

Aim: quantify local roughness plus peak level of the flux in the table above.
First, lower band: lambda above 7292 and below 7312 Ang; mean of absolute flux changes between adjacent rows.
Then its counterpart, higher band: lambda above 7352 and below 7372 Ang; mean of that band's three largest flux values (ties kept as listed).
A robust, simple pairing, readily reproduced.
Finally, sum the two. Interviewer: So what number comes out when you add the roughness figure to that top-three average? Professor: 2.56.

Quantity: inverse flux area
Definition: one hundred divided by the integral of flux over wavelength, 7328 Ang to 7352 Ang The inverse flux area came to 2.0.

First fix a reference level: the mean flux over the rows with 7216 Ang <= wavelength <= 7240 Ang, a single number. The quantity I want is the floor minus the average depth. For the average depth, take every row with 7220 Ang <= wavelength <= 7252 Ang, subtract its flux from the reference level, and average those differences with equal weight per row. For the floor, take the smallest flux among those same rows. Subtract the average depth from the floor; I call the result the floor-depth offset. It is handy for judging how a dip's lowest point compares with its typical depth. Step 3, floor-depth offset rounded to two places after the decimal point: 1.91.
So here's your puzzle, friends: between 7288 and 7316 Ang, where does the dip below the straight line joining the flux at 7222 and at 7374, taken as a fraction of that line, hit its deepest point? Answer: 7302 Ang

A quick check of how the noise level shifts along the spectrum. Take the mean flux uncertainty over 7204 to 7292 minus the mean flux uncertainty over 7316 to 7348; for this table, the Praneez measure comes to -0.029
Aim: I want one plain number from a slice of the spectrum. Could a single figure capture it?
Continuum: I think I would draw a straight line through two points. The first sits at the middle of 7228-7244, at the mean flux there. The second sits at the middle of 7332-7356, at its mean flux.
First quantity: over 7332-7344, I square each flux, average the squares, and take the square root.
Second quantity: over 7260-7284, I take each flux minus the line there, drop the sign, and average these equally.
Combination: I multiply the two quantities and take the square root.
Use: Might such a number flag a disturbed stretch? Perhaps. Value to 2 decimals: 0.56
